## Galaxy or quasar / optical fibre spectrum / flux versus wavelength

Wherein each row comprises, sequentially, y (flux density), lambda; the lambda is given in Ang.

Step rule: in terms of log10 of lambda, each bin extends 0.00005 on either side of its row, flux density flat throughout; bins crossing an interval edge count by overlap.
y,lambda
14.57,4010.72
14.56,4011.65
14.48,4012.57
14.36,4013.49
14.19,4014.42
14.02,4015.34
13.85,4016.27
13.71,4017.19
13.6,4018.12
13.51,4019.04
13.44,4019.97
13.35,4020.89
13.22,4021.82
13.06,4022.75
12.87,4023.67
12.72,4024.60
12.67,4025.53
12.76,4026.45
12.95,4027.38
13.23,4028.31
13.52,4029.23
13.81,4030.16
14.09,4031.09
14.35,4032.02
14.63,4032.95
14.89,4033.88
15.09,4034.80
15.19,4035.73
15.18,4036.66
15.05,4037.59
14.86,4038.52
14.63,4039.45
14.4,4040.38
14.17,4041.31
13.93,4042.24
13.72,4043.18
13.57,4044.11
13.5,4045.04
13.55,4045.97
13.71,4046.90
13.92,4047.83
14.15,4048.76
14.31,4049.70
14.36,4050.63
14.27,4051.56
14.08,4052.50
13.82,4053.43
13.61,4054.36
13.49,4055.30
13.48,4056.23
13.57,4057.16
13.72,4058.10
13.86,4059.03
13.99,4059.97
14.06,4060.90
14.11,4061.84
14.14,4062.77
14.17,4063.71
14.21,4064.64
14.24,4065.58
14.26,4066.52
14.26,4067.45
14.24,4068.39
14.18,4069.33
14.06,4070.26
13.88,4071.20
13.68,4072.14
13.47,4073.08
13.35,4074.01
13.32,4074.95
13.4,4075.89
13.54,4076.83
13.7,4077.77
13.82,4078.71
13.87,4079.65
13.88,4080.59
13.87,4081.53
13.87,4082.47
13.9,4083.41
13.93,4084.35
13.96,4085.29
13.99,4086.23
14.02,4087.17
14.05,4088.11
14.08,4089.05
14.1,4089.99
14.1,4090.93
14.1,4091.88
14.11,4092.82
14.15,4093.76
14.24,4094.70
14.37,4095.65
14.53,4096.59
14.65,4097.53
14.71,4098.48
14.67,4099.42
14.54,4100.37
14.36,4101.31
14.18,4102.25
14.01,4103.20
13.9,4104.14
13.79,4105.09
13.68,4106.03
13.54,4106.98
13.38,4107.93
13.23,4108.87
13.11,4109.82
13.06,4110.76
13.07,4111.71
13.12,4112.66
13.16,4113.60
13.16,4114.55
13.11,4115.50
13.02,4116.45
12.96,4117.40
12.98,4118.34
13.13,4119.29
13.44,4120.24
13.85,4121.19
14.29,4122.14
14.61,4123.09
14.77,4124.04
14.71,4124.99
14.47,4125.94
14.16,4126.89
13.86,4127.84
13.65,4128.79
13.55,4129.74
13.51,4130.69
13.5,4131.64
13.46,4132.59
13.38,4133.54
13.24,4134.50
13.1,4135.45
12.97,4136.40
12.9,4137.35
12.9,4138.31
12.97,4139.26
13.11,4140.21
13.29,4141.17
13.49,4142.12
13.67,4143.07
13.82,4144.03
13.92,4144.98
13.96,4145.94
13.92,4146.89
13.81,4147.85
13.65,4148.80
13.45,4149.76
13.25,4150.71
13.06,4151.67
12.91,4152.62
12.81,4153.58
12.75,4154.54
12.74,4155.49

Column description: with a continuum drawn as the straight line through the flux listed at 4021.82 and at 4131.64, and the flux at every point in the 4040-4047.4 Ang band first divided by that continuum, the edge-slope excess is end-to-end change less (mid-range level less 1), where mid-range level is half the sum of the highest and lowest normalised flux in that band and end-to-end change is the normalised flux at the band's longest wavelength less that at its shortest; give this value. -0.104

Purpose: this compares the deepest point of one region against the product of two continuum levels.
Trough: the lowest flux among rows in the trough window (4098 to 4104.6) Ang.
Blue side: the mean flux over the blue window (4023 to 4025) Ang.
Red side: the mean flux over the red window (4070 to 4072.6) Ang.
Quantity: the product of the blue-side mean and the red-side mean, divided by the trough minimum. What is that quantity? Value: 12.8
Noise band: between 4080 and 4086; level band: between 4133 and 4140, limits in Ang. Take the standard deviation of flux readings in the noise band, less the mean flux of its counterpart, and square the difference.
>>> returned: 170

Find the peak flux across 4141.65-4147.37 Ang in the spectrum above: 13.96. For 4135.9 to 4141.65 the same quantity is 13.29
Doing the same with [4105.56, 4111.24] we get 13.68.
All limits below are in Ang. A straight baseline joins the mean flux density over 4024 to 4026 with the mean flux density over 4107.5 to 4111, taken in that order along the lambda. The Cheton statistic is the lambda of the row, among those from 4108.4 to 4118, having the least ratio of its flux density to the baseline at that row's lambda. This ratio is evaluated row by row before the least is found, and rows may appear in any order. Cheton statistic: 4117.40 Ang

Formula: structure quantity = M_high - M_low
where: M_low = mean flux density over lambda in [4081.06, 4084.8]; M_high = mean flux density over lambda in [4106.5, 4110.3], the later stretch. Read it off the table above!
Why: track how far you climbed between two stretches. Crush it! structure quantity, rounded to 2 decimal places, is -0.58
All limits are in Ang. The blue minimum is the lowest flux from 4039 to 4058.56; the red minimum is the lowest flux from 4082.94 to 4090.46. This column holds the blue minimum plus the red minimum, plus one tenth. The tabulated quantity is 27.5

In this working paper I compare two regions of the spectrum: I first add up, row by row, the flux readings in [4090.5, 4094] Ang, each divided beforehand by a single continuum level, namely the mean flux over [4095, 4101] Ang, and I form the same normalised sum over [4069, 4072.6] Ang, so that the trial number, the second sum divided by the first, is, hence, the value 0.99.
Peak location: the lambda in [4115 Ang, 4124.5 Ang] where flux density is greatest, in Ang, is 4124.04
